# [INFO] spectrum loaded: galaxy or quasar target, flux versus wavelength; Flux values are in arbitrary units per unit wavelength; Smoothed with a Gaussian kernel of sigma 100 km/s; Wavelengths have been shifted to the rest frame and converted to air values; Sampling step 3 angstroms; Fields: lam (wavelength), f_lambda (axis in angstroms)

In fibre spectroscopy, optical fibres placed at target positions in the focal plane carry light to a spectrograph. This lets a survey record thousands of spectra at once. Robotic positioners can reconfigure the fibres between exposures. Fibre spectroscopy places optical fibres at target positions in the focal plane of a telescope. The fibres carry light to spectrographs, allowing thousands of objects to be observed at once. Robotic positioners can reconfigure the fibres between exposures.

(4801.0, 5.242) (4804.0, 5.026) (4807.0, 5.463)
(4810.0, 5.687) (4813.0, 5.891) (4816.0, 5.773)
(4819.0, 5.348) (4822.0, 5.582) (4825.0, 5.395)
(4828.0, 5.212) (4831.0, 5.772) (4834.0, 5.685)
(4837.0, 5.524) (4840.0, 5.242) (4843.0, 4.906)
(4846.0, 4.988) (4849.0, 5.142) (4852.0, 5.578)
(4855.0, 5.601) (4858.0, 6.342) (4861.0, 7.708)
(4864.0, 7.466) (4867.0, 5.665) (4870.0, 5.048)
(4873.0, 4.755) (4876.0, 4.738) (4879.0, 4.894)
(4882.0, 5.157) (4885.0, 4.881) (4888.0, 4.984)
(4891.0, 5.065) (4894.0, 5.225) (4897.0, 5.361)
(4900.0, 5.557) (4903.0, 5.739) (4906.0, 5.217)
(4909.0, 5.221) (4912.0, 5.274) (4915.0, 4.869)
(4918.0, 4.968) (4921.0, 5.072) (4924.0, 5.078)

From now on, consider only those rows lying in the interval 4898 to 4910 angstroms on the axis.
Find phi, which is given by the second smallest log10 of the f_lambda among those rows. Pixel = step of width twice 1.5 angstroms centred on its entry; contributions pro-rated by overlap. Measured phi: 0.72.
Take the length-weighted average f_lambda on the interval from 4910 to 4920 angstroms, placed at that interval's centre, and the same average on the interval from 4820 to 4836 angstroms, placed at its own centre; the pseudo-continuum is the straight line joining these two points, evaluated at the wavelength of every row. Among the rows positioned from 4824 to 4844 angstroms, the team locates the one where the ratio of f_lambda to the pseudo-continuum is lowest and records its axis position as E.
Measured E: 4843.0 angstroms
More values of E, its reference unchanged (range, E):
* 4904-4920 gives 4915.0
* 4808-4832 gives 4828.0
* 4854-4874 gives 4873.0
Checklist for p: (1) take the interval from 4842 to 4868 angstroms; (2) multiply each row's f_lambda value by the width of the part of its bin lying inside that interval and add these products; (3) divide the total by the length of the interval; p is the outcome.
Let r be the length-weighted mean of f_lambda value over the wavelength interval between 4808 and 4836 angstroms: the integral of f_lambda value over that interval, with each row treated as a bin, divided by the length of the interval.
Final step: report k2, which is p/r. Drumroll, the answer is 1.07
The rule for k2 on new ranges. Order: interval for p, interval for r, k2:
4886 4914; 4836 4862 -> 0.94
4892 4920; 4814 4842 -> 0.96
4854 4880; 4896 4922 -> 1.11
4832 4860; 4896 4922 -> 1.05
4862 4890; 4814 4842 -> 0.97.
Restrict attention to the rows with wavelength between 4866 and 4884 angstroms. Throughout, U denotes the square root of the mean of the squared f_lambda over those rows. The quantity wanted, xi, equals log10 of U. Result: 0.704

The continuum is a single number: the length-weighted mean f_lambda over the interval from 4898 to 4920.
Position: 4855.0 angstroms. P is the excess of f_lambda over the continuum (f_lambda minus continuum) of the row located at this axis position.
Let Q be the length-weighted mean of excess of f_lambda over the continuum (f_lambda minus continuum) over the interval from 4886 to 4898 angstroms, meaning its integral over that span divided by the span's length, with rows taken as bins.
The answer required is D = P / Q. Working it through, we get -2.8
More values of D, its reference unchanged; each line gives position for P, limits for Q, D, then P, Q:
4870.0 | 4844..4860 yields -0.7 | -0.21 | 0.3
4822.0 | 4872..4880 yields -0.7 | 0.32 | -0.5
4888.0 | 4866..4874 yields 2.5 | -0.28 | -0.1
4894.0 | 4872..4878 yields 0.1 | -0.04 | -0.5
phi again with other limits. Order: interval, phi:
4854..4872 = 0.75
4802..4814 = 0.74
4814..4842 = 0.72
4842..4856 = 0.70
